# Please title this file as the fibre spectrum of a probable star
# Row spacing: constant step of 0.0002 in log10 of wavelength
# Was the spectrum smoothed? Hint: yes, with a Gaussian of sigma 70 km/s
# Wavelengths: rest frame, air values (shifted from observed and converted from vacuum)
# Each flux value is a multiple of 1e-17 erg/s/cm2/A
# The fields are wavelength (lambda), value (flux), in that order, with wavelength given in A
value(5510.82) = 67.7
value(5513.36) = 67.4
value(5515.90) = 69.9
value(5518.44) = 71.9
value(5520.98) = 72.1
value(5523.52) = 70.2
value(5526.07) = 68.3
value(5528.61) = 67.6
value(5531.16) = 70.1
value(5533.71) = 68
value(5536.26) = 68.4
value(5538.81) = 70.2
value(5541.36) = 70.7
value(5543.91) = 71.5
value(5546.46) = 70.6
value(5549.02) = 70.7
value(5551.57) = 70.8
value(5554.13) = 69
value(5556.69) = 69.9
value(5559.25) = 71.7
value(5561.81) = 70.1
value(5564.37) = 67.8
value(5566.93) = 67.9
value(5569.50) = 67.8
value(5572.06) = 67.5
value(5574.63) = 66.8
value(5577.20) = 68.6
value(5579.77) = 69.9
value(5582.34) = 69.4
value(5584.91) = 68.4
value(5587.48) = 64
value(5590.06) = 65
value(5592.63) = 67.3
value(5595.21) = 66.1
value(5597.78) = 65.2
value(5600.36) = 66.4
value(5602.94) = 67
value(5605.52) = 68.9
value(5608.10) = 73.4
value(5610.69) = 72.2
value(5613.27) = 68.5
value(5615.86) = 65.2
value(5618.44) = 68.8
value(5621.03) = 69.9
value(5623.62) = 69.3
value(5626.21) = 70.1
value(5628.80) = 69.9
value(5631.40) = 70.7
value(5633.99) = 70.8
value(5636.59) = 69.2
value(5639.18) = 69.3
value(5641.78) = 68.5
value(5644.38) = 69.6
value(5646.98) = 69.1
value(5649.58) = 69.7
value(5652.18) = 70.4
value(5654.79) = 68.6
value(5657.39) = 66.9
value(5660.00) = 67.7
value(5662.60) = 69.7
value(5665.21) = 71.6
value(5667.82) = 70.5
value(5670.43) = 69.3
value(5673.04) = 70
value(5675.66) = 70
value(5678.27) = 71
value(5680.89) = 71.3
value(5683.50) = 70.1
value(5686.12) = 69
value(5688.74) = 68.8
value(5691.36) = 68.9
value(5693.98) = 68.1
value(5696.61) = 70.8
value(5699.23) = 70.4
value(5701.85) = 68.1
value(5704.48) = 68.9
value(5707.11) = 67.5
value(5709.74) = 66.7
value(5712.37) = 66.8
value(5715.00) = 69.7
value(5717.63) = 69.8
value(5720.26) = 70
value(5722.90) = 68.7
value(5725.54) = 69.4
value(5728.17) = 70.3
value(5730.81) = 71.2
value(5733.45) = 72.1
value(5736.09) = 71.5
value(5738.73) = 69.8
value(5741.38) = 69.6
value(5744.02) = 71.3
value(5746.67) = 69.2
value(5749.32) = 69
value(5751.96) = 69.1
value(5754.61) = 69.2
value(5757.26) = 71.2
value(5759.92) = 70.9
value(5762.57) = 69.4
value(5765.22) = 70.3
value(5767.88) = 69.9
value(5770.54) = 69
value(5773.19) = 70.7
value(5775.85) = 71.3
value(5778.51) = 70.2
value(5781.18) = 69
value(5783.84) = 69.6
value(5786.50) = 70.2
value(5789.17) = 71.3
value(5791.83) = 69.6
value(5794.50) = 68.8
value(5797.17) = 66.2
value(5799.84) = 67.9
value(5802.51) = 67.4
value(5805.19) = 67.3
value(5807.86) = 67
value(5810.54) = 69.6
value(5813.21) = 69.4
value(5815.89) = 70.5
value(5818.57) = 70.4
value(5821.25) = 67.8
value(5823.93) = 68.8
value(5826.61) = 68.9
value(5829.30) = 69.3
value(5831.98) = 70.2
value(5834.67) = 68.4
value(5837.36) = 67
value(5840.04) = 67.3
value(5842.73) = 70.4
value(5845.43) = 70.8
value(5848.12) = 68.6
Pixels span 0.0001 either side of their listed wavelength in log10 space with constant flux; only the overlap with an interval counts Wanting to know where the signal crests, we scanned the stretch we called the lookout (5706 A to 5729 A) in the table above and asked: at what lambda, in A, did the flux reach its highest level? 5728.17 A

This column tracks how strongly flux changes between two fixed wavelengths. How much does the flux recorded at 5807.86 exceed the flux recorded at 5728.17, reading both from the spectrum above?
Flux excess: -3.3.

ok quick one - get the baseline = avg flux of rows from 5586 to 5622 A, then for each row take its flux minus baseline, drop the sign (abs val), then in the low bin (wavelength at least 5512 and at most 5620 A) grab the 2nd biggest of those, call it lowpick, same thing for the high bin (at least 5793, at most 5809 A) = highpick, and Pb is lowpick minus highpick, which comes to 3.4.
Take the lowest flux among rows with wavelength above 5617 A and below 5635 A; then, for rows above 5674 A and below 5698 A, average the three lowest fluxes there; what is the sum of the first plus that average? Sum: 137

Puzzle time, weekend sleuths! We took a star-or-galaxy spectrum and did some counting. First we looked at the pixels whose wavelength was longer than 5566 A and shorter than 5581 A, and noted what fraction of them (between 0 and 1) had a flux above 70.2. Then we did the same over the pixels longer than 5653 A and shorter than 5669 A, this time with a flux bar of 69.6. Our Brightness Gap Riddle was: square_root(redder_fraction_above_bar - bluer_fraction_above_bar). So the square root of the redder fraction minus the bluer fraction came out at 0.71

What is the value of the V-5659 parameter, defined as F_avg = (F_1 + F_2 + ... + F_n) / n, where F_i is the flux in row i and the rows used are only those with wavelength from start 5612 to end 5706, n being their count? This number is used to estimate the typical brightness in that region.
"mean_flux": 69.4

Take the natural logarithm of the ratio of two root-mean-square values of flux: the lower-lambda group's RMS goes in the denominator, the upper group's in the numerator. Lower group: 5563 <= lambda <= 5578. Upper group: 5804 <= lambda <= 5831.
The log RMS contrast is 0.017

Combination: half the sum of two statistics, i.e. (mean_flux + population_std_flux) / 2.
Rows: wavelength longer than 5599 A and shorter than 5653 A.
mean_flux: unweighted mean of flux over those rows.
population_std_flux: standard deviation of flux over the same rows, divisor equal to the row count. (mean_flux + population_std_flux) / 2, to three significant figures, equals 35.6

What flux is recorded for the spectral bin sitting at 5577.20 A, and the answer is 68.6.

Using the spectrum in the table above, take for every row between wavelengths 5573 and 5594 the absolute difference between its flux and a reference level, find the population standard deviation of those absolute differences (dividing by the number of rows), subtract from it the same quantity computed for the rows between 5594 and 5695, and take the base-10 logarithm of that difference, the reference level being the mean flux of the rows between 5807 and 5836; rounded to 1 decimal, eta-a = -0.3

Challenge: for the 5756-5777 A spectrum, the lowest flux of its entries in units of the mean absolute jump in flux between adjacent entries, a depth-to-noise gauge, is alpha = 77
